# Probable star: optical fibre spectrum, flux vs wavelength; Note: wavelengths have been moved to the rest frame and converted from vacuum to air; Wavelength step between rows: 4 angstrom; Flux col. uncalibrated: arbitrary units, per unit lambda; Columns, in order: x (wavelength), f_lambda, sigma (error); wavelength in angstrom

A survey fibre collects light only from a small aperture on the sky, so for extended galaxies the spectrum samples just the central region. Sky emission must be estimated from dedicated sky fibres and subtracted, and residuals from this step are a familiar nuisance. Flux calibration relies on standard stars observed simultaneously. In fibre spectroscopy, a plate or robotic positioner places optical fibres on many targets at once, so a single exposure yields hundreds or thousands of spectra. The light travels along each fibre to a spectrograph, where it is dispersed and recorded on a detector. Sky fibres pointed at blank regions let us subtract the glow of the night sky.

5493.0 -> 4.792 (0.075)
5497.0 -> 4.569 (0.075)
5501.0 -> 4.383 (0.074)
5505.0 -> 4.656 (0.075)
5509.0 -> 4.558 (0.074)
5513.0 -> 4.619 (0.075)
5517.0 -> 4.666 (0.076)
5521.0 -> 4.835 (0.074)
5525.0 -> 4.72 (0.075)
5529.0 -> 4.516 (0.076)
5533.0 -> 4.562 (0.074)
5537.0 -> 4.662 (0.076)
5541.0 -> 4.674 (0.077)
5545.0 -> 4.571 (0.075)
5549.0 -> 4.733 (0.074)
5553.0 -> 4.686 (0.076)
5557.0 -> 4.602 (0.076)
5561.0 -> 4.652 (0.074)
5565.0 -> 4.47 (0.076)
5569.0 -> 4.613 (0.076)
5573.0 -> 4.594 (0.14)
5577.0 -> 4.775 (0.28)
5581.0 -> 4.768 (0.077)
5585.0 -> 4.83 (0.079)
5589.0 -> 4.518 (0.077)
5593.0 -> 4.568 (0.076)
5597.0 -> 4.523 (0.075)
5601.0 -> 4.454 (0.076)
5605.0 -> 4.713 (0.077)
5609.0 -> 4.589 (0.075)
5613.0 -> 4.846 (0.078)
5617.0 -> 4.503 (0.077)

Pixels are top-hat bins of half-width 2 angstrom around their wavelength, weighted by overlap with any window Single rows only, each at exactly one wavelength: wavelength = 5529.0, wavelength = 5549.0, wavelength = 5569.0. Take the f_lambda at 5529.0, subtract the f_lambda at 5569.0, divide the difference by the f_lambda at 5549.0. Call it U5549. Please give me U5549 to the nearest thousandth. -0.020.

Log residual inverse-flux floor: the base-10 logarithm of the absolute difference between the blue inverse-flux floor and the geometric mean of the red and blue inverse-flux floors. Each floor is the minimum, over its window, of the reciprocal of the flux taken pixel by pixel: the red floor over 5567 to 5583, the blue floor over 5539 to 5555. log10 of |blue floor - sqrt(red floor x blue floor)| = -3.0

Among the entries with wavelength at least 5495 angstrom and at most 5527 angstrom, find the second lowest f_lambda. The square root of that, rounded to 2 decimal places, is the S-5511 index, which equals 2.13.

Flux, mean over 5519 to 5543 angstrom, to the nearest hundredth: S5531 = 4.66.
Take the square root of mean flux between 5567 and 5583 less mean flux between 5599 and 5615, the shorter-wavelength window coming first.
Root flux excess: 0.19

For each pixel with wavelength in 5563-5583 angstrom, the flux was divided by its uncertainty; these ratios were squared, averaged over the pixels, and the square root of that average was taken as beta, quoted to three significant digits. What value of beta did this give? 49.7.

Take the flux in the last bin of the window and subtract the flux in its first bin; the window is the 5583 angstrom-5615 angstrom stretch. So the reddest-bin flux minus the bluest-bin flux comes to 0.0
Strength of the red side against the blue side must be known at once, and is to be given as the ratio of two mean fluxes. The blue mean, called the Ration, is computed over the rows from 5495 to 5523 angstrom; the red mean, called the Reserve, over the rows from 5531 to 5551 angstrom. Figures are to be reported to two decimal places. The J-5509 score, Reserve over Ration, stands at 1.01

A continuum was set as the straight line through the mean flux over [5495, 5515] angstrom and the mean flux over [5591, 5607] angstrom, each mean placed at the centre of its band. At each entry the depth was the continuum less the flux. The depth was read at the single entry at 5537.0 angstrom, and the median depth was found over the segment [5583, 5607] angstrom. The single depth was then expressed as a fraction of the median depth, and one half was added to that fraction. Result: -5.0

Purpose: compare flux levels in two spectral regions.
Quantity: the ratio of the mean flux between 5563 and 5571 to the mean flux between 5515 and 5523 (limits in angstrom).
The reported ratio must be 0.956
